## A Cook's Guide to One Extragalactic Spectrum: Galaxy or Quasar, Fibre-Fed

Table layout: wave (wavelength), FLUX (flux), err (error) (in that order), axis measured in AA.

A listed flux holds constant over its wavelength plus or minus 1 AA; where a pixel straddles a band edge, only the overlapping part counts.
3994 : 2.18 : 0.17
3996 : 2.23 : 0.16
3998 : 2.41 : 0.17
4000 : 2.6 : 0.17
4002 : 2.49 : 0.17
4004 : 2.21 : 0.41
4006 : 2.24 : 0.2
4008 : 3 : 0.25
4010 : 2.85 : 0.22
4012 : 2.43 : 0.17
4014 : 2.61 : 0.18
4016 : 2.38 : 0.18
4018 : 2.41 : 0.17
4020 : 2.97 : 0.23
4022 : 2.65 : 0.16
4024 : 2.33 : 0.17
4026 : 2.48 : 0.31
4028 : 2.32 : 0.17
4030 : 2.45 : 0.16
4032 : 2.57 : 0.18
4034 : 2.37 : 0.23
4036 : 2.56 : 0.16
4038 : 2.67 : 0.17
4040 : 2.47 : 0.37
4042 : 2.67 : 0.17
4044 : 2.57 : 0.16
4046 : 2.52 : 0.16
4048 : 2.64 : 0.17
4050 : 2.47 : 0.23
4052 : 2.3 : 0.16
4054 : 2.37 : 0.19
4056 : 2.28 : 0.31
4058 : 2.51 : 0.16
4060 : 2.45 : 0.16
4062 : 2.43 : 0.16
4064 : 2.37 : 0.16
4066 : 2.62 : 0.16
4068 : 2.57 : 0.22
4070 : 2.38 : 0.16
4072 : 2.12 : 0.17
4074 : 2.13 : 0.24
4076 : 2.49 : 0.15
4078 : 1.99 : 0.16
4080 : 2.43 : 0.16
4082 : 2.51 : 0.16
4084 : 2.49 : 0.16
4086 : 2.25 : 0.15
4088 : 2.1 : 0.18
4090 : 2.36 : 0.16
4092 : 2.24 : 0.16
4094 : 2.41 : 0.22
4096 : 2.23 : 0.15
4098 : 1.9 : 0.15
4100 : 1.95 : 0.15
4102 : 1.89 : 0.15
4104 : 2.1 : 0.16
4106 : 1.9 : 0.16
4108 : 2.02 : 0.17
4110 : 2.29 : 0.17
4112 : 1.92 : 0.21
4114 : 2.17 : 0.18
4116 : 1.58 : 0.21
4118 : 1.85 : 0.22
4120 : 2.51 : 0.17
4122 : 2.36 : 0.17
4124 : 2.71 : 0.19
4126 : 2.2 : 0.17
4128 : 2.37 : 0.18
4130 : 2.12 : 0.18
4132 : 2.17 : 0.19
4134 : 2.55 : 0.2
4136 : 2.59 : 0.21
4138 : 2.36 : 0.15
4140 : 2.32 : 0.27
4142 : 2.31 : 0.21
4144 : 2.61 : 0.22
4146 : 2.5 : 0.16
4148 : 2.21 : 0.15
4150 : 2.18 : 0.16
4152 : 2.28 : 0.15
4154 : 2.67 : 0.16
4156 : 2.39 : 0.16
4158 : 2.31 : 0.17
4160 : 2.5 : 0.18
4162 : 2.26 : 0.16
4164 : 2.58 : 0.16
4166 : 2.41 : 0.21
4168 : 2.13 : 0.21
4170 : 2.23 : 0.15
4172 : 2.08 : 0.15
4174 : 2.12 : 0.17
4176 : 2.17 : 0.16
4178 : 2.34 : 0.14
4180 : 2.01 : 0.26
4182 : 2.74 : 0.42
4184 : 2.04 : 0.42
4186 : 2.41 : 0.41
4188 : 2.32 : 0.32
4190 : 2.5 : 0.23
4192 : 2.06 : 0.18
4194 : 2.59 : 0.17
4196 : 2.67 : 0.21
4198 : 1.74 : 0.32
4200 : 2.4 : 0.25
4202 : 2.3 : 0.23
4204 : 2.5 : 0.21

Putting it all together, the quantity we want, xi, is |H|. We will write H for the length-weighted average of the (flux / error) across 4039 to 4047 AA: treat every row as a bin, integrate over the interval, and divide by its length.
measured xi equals 13.5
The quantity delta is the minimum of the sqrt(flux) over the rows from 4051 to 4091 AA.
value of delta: 1.41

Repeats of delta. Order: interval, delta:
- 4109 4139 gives 1.26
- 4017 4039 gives 1.52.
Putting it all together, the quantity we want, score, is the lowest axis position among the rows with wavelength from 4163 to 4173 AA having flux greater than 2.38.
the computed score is 4164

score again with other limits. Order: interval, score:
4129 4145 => 4134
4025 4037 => 4026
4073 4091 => 4076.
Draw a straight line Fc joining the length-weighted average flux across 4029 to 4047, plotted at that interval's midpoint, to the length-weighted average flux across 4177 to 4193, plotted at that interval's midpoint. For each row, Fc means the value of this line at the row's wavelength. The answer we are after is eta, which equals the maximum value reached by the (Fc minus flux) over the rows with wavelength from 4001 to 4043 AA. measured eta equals 0.38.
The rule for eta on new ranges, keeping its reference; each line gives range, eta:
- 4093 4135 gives 0.83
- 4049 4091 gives 0.48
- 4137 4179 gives 0.24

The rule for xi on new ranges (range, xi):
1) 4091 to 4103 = 13.0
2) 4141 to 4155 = 14.1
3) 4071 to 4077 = 12.6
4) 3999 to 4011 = 11.9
